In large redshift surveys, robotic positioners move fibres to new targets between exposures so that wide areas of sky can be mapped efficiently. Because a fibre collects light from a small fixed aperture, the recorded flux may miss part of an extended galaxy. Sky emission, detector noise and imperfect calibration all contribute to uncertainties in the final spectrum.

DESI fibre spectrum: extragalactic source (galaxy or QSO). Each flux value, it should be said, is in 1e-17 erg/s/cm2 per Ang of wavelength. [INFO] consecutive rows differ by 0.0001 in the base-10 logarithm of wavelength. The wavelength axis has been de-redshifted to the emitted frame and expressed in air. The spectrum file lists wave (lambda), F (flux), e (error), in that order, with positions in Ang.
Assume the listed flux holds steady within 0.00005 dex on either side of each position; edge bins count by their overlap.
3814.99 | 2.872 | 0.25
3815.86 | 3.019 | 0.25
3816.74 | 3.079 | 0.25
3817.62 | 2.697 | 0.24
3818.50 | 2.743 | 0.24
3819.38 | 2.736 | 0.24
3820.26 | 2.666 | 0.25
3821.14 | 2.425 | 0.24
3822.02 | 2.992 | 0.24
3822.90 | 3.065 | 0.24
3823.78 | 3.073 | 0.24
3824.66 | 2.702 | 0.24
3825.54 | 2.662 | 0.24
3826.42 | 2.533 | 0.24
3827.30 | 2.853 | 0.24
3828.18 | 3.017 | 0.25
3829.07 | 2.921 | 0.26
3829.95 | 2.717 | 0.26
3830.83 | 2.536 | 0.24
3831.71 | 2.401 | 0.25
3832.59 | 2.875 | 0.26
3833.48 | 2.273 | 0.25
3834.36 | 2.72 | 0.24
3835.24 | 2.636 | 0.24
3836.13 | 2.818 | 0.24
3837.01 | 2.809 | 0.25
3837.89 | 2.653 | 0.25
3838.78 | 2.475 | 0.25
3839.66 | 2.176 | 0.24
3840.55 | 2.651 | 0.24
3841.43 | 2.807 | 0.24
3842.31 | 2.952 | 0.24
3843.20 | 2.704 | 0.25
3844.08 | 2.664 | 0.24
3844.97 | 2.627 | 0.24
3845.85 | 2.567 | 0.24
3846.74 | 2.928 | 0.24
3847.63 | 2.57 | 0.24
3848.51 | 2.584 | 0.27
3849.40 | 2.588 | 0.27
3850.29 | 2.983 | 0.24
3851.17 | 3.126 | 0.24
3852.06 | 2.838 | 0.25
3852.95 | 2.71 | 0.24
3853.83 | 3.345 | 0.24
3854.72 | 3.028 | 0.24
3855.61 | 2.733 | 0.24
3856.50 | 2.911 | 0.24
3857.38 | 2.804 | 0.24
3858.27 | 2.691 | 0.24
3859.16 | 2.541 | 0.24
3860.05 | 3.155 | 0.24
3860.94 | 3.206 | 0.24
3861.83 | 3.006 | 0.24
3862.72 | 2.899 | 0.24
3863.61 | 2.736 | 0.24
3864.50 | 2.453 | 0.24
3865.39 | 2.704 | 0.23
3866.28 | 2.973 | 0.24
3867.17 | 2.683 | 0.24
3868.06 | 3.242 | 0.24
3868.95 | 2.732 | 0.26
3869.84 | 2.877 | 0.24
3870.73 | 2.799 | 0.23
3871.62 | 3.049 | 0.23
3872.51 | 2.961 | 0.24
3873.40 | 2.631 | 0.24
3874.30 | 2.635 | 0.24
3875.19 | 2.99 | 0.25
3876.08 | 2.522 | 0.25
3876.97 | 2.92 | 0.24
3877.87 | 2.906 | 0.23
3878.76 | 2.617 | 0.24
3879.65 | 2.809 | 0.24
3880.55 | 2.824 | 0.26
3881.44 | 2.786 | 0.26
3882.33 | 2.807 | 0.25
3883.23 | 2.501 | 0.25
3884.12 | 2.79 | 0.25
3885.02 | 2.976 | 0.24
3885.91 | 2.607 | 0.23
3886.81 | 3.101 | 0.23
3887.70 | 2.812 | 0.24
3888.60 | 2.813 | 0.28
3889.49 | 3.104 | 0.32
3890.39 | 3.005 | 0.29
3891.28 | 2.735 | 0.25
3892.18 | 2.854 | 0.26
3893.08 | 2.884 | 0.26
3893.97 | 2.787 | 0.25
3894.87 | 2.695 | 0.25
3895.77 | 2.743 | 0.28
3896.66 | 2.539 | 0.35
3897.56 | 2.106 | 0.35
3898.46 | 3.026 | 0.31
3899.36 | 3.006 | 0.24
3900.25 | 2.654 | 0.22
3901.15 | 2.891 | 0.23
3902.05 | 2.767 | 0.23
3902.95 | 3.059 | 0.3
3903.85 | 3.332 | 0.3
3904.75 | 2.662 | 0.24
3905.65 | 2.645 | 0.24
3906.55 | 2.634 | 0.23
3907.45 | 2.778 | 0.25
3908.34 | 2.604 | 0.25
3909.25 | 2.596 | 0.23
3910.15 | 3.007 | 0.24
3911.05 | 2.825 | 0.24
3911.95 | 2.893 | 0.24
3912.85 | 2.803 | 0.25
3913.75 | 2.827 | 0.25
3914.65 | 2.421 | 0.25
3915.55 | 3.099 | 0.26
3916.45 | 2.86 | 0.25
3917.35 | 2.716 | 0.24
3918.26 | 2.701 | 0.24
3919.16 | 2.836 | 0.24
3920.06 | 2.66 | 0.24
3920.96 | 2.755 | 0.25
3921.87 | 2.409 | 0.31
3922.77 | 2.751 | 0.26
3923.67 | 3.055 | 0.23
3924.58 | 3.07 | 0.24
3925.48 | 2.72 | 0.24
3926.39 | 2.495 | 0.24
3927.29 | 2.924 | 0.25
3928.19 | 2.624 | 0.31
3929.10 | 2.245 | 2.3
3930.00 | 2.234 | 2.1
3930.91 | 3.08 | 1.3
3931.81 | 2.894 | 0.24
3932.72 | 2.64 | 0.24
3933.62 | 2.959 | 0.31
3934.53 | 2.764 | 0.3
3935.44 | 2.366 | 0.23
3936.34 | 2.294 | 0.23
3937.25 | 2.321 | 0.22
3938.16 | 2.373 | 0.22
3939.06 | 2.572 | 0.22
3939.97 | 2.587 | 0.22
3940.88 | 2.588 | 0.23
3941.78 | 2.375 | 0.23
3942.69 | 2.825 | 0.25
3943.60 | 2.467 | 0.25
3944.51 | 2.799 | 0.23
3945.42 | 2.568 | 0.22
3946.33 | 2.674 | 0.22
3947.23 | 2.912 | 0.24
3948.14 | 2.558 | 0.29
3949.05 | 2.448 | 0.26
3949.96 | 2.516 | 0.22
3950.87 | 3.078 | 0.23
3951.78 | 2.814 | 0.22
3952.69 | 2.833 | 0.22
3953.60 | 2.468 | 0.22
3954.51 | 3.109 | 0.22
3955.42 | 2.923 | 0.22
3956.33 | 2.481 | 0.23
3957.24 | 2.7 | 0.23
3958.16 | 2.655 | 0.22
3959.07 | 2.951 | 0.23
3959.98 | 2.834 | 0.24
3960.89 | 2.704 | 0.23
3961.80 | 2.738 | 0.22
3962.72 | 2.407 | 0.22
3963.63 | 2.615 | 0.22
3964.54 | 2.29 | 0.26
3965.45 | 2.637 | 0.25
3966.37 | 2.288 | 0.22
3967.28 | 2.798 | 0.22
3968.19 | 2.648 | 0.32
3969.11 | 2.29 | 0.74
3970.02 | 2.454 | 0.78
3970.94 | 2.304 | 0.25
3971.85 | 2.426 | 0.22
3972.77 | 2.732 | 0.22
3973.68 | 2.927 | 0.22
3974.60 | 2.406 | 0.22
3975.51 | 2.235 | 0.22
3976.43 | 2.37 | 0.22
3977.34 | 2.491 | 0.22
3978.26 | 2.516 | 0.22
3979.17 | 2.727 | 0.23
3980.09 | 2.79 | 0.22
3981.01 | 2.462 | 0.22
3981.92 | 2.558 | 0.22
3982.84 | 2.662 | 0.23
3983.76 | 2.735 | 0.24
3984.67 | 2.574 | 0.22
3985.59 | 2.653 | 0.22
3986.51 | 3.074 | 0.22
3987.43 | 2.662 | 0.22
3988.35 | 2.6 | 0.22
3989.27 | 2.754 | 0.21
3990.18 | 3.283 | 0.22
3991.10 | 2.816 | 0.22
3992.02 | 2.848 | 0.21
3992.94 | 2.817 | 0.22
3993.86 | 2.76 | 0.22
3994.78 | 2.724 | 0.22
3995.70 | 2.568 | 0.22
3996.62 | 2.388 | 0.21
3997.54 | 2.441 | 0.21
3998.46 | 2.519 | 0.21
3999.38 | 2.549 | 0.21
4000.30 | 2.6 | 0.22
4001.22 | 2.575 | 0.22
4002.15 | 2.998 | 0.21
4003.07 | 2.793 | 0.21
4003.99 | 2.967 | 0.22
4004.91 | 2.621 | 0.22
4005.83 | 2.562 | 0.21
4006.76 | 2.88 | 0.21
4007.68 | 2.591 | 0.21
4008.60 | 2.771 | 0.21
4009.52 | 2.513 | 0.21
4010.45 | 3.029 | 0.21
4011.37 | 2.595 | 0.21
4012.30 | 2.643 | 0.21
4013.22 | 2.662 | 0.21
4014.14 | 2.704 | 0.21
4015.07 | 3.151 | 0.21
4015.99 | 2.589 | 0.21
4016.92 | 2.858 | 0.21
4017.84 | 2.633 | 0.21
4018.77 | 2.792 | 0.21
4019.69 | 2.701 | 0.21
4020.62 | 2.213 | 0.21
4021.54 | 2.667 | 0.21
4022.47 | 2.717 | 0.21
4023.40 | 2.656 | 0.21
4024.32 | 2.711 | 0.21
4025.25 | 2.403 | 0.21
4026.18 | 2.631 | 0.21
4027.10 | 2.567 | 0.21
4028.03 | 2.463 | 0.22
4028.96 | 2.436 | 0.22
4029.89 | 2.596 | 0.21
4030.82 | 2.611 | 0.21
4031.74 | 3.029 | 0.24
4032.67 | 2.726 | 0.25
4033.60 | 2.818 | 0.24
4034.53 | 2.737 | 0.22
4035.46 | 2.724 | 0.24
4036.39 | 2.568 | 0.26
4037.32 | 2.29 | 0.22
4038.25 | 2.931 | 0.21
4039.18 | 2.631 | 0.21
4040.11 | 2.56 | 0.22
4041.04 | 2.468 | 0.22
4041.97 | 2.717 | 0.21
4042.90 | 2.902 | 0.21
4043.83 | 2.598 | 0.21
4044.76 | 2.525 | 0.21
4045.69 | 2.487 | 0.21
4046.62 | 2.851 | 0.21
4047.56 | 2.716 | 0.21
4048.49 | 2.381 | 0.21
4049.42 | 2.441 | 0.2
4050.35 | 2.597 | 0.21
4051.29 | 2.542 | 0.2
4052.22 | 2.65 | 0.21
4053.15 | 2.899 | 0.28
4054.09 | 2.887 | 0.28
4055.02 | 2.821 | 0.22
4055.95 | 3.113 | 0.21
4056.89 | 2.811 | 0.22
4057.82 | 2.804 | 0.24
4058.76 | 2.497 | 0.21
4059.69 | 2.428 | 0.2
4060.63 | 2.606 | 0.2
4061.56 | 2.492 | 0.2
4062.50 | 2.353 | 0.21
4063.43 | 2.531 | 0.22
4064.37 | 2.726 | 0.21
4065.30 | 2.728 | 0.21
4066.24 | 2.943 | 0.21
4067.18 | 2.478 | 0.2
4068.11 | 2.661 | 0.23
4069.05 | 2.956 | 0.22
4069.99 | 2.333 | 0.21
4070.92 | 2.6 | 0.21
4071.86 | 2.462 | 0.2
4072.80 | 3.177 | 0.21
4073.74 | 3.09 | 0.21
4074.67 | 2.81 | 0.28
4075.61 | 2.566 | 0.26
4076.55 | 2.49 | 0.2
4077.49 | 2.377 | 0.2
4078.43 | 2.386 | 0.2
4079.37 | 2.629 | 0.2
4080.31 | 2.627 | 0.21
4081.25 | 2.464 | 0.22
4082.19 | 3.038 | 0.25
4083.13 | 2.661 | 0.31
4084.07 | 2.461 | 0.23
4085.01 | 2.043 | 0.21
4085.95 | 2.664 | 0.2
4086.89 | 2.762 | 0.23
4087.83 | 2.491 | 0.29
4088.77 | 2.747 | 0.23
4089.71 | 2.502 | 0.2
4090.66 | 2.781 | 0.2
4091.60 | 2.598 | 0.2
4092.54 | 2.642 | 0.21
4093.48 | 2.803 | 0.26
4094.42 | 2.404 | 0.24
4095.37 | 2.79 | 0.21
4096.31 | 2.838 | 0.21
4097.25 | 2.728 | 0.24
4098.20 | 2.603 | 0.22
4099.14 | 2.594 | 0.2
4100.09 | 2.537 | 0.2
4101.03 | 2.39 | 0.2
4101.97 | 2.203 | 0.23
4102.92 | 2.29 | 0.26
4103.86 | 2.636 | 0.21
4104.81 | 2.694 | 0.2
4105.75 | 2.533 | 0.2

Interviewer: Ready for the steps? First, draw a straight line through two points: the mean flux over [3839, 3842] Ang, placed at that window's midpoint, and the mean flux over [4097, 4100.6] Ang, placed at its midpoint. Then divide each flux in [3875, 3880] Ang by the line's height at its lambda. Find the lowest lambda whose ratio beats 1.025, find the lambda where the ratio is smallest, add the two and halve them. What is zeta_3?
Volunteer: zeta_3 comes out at 3875.6 Ang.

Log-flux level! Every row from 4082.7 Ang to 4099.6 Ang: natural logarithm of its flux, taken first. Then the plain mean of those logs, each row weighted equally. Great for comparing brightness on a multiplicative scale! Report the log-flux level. 0.96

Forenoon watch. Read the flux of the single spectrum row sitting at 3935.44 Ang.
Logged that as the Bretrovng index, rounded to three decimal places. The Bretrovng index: 2.366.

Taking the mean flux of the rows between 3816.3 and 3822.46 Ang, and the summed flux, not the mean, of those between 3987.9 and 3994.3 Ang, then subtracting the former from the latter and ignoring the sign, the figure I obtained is 17.1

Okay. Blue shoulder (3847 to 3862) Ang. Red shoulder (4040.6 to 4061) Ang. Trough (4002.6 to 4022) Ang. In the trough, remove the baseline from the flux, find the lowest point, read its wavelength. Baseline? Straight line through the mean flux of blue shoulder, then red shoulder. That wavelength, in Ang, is 4020.62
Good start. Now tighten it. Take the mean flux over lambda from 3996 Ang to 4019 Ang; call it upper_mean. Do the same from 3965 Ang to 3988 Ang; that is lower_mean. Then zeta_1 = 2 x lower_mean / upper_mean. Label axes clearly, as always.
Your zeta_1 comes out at 1.91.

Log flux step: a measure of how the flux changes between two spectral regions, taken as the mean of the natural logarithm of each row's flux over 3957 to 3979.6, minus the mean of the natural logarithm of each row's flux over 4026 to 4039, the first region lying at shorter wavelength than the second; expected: -0.034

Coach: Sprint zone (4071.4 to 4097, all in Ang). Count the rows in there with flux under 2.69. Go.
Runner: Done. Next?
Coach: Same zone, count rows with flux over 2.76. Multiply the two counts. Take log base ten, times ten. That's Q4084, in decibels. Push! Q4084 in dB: 21.8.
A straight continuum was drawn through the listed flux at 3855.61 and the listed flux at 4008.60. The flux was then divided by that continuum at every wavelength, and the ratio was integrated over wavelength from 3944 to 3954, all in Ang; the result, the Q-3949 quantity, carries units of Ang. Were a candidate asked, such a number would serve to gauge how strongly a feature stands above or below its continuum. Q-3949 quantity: 9.79 Ang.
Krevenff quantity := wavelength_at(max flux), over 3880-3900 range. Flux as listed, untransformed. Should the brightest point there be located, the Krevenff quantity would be 3889.49 Ang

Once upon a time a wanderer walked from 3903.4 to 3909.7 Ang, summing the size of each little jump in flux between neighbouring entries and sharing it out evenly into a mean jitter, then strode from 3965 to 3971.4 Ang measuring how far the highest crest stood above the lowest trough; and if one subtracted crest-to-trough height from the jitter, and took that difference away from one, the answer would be 1.34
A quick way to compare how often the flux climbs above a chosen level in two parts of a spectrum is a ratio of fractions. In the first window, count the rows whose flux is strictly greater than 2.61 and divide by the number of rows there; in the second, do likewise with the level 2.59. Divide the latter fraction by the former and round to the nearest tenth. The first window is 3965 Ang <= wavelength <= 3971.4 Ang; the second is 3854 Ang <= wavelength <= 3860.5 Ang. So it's 2.0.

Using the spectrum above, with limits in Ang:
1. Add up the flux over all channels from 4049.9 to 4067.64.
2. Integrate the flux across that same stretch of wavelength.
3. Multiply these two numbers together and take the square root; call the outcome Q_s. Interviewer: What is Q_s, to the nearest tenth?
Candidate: 49.2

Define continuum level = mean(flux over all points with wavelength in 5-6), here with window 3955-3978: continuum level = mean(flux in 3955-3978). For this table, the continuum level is 2.57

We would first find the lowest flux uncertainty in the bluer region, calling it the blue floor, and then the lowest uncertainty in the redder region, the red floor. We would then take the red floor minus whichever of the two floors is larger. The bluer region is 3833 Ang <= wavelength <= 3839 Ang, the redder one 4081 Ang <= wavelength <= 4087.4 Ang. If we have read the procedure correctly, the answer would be -0.040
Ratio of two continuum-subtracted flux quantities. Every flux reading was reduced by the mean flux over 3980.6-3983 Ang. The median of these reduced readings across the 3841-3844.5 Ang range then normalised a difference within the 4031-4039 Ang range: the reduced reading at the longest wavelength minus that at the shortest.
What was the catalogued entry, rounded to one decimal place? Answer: -0.5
